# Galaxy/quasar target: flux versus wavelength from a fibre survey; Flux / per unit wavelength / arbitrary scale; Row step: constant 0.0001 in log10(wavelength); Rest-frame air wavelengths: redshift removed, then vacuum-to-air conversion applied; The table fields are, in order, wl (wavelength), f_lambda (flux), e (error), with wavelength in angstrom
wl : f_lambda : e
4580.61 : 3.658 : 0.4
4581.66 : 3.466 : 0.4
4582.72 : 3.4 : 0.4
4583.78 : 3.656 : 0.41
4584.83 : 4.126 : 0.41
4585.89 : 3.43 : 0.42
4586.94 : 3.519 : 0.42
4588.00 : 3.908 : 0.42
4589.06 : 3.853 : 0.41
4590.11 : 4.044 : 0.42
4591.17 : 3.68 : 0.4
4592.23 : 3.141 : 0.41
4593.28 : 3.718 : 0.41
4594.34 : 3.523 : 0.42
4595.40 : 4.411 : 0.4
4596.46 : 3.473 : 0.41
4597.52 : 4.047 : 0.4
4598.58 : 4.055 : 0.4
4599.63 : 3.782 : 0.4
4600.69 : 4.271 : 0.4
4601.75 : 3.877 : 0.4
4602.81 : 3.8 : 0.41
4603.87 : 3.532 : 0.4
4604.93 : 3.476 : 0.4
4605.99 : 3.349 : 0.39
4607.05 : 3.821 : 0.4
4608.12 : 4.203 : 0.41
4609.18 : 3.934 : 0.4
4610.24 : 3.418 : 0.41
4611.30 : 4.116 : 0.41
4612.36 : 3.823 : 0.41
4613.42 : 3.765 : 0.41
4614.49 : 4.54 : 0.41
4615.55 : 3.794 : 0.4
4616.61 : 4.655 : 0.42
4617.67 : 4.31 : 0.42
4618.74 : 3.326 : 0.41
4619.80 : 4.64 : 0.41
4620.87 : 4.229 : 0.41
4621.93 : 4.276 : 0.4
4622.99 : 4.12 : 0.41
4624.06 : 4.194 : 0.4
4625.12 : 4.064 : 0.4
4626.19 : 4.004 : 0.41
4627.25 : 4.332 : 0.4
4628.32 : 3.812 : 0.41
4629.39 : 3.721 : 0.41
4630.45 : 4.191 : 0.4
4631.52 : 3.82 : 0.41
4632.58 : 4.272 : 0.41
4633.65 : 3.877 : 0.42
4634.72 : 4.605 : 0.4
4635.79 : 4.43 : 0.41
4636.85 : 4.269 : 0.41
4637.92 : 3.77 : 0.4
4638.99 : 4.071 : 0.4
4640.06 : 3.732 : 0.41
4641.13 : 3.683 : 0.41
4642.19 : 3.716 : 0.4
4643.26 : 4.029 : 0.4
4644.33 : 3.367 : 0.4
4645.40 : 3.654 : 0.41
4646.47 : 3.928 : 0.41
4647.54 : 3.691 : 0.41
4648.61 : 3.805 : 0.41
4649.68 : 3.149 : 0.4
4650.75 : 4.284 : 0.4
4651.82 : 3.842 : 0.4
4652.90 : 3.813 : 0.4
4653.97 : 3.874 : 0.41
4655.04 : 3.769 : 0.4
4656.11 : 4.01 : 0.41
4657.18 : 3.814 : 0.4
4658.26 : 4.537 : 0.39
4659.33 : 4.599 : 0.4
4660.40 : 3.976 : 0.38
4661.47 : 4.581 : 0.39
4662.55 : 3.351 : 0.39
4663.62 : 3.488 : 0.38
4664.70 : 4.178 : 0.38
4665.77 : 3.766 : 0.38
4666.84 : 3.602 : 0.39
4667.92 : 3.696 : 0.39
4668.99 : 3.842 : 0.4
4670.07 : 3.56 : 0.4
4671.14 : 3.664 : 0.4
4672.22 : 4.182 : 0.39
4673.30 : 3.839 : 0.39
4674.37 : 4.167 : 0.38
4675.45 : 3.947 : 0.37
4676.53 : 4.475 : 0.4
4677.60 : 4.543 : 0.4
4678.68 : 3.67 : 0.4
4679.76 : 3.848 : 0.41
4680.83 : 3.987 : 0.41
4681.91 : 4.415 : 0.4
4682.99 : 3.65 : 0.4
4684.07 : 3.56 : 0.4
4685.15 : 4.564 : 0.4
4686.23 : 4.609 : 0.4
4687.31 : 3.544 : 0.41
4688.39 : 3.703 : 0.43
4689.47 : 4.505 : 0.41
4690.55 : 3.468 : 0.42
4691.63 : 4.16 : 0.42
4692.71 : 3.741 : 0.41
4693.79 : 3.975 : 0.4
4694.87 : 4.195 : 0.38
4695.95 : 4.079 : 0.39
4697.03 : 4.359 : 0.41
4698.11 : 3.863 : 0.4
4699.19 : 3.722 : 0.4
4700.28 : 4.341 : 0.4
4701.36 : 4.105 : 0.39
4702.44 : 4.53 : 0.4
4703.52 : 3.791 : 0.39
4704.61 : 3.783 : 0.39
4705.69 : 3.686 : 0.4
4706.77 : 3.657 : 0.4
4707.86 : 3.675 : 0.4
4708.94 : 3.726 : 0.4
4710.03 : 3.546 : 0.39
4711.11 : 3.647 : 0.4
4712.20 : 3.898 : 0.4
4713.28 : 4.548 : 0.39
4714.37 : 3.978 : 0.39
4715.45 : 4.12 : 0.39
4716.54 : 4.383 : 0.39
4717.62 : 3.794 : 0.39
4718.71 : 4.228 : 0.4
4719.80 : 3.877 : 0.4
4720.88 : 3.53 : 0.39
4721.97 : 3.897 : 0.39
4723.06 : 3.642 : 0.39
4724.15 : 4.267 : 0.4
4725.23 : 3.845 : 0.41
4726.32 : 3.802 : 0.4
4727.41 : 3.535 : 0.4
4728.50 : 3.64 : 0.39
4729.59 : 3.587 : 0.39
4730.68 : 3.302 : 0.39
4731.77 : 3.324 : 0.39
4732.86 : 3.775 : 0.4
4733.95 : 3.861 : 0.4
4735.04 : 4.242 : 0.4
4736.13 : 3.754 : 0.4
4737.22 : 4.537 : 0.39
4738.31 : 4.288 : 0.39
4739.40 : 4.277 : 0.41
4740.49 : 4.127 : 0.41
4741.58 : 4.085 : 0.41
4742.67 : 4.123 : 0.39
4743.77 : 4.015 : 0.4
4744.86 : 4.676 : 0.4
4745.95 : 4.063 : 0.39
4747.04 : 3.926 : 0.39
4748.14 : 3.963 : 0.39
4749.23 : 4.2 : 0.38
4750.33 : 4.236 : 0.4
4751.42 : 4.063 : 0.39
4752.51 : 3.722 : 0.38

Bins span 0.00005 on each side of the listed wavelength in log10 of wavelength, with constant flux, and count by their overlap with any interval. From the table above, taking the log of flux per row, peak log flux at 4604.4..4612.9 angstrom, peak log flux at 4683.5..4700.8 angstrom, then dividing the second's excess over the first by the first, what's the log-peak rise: 0.064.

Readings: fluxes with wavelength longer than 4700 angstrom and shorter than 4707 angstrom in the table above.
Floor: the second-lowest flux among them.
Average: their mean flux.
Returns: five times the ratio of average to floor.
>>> 5.41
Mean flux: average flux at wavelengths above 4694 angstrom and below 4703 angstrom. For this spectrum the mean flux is 4.15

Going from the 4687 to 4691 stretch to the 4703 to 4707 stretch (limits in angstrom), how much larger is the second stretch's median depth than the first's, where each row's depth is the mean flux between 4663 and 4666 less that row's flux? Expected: -0.11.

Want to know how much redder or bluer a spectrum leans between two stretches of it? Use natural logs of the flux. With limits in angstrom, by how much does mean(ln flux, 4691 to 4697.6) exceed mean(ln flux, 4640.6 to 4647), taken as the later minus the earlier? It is 0.09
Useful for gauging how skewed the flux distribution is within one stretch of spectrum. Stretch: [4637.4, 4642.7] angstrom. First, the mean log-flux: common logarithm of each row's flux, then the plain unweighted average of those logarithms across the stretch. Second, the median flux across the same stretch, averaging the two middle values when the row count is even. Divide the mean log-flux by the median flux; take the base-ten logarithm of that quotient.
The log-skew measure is -0.809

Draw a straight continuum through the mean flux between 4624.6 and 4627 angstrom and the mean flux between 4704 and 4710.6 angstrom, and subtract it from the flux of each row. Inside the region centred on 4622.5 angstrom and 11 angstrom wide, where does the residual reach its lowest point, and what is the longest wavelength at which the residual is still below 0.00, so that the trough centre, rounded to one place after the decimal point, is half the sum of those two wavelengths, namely 4622.5 angstrom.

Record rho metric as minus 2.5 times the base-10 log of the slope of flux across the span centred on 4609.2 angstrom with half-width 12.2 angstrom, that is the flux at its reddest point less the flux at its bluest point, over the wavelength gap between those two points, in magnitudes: 5.3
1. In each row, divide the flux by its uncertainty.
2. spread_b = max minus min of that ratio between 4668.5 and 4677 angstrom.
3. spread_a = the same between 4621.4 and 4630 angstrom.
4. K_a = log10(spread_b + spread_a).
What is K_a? 0.61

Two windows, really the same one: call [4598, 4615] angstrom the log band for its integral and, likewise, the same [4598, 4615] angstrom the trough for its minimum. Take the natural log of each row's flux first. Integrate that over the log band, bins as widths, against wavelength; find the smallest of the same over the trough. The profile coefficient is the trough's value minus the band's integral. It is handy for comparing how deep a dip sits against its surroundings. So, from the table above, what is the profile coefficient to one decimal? -21.7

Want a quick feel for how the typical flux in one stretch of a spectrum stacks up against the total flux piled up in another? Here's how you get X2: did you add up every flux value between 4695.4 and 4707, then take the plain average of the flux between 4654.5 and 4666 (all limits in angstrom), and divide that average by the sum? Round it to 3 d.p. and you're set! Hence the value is 0.091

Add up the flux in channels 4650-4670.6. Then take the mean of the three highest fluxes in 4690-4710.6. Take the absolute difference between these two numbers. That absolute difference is 70.2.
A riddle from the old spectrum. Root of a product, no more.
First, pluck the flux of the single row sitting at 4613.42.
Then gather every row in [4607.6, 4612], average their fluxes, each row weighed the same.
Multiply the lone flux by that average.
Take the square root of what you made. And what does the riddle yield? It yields 3.84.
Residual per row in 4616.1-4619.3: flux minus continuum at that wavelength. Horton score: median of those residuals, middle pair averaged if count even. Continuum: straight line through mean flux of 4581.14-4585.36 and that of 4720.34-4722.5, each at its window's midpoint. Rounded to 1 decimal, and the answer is 0.6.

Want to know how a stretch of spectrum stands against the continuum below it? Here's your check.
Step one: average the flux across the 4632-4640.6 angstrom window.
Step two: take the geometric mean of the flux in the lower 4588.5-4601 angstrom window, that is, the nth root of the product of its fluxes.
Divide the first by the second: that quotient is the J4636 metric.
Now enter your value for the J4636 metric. 1.08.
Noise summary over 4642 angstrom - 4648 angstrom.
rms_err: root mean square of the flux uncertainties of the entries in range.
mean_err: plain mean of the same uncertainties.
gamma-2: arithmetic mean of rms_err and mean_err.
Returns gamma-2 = 0.405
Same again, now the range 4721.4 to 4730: 0.396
